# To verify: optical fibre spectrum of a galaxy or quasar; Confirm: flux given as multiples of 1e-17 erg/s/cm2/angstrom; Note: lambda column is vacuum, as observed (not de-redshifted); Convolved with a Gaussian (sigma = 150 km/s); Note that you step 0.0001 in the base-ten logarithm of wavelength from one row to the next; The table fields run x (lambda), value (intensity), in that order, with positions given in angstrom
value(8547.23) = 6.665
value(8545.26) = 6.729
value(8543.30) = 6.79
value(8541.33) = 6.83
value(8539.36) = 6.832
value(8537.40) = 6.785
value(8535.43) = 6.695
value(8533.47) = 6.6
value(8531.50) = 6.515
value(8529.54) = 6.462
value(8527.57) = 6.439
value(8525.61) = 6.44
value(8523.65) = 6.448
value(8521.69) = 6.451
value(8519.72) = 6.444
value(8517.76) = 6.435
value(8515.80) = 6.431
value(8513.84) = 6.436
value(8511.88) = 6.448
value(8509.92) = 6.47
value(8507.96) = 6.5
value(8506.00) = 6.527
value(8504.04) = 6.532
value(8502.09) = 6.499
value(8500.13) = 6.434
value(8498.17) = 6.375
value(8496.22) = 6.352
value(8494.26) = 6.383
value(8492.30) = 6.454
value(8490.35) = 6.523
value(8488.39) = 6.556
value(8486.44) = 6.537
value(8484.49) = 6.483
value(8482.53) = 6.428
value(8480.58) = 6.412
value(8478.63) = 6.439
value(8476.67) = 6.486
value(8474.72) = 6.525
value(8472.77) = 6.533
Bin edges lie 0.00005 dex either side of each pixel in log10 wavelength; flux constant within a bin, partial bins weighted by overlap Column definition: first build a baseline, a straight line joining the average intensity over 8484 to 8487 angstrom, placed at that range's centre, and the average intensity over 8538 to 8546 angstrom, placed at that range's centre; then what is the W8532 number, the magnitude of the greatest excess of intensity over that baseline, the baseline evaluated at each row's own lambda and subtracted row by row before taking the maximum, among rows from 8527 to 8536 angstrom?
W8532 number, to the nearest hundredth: 0.07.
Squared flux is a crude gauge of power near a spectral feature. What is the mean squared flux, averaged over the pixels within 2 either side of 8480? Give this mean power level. 41.3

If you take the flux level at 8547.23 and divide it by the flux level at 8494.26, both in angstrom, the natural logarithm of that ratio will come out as 0.043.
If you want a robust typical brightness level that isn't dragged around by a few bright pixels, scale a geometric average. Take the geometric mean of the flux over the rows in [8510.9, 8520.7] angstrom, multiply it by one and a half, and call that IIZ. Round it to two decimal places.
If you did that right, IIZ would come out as 9.66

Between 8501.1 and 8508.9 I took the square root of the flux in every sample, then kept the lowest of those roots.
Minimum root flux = 2.55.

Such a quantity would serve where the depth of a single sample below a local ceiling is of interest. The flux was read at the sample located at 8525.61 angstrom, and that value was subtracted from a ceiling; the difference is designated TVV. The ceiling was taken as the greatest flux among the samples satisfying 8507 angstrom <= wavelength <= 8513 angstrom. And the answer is 0.060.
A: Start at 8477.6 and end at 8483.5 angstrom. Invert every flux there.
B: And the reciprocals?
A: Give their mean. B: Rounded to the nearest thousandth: 0.156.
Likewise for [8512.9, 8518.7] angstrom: 0.155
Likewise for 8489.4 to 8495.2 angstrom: 0.155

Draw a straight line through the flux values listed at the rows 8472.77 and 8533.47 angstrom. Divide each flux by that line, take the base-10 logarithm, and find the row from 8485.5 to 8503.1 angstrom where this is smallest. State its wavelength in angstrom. 8496.22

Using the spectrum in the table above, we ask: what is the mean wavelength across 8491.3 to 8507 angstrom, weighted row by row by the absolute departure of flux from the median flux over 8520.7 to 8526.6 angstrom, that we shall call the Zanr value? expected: 8500.0 angstrom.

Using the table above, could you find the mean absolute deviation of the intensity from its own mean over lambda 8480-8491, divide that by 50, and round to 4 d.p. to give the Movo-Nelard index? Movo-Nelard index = 0.0010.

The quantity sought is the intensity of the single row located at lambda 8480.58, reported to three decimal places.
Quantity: 6.412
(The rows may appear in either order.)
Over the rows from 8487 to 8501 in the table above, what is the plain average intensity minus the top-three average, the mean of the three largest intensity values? -0.07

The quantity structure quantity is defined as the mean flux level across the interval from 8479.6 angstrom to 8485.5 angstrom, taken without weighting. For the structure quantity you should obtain 6.44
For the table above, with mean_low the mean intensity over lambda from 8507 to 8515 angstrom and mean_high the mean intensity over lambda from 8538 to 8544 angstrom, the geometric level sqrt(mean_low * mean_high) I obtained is 6.64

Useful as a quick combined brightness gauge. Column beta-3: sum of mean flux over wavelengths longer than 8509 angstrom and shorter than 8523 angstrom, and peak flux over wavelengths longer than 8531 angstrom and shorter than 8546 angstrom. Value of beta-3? 13.3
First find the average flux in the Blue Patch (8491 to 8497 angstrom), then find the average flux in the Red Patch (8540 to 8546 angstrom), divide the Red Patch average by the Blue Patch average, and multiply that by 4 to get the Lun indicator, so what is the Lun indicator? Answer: 4.24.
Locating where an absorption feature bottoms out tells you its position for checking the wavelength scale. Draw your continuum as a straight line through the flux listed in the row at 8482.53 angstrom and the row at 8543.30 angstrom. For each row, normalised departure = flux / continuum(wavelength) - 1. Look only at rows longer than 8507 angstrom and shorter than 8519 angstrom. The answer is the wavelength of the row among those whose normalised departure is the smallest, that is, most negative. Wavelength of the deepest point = 8517.76 angstrom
